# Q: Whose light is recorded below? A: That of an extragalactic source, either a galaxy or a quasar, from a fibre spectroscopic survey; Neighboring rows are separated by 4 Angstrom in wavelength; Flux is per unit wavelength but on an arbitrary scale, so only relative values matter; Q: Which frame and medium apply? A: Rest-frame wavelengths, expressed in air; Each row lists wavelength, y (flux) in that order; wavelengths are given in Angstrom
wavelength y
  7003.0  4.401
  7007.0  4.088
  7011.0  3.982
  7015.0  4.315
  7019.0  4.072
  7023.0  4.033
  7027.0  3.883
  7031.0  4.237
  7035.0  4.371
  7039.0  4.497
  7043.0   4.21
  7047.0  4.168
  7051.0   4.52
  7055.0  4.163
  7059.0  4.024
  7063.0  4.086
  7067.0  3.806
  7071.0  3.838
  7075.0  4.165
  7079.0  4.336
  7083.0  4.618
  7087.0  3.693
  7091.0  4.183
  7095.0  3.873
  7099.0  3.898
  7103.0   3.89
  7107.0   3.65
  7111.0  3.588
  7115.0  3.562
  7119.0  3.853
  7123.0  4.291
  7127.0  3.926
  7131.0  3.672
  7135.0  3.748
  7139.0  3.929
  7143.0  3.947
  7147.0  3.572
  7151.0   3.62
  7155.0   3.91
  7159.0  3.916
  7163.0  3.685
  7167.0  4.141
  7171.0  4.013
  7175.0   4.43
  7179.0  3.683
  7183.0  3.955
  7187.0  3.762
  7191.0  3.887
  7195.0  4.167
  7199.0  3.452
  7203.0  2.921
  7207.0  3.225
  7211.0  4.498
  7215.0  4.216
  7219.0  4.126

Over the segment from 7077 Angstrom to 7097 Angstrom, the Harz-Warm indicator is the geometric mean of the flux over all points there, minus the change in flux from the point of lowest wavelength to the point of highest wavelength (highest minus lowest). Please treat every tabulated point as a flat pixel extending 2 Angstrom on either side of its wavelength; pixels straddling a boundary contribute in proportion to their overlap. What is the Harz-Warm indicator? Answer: 4.6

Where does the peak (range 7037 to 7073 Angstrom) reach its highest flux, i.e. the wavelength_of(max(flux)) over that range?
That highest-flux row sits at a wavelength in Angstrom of 7051.0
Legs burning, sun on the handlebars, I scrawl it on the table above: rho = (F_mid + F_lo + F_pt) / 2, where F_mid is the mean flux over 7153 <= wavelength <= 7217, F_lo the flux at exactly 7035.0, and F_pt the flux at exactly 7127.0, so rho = 6.08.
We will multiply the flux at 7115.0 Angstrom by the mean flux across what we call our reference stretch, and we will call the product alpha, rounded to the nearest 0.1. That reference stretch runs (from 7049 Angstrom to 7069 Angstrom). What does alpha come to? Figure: 14.7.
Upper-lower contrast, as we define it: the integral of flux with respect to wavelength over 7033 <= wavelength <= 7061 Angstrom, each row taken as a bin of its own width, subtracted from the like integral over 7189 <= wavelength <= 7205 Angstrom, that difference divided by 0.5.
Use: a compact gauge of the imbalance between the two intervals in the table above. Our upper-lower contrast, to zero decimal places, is -124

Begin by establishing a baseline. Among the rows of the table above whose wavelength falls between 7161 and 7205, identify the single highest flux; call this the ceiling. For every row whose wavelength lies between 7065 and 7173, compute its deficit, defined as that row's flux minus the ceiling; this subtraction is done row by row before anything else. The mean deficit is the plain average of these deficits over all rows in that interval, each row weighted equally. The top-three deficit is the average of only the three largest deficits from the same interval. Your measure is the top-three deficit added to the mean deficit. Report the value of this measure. -0.5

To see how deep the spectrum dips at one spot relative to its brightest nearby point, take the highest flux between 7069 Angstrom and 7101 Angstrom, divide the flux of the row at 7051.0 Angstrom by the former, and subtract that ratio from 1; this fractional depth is 0.021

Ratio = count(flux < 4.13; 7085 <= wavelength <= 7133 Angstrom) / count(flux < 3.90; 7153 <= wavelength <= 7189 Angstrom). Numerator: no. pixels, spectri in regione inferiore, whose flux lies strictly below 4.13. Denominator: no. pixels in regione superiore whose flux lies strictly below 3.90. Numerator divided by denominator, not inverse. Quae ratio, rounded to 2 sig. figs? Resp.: 3.3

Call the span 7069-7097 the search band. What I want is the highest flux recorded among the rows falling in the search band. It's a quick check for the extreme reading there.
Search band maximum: 4.618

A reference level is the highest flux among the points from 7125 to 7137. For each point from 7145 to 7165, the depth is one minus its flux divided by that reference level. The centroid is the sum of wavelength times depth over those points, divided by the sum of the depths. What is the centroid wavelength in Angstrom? 7152.7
